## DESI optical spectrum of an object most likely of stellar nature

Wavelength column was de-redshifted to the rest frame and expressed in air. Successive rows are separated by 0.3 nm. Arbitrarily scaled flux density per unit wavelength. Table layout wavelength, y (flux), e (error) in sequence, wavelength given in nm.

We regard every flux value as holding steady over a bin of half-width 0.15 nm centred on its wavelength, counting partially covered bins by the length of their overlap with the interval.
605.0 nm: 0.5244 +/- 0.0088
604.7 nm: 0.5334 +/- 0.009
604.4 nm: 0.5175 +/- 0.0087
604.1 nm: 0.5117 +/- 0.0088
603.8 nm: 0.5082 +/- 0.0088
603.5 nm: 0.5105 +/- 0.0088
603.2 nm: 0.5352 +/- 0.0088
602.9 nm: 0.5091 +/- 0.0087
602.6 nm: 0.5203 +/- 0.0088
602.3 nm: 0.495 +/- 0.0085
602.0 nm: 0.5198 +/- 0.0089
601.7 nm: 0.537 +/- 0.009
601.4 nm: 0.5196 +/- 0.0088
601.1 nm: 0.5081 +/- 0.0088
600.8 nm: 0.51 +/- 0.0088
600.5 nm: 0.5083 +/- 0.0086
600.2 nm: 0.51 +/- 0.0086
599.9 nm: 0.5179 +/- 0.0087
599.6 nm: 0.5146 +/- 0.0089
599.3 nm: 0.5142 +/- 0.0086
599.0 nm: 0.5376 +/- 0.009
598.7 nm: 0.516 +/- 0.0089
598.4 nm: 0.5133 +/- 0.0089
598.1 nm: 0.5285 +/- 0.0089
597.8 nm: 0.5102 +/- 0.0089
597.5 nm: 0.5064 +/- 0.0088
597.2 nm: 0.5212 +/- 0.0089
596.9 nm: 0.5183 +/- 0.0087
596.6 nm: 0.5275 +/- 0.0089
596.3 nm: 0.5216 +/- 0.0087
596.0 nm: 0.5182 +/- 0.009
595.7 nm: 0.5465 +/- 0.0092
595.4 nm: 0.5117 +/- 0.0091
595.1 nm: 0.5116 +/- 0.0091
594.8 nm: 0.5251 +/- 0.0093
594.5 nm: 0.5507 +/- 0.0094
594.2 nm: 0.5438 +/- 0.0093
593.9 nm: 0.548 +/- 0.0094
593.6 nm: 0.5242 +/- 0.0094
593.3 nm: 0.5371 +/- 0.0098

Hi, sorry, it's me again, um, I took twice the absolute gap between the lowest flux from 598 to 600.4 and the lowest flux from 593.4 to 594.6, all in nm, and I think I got 0.028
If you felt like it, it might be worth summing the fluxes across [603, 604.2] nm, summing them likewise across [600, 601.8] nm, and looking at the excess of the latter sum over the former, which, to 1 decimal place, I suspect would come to 1.0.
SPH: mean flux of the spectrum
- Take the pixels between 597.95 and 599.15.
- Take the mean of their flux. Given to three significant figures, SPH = 0.524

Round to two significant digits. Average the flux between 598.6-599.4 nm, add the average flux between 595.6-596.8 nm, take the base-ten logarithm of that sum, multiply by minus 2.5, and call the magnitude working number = -0.054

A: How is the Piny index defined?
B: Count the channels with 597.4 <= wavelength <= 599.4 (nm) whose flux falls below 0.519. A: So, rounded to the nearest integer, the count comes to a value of 5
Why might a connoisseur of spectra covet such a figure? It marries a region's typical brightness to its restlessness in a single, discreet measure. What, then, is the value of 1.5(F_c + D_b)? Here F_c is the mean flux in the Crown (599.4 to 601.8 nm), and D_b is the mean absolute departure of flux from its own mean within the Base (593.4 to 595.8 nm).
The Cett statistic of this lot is 0.795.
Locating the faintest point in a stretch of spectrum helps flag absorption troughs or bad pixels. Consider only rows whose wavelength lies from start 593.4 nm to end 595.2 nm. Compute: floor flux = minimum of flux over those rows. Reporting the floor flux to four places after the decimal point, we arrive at 0.5116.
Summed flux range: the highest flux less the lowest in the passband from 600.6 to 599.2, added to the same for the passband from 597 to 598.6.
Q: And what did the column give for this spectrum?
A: 0.032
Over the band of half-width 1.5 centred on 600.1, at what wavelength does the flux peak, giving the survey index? 599.0 nm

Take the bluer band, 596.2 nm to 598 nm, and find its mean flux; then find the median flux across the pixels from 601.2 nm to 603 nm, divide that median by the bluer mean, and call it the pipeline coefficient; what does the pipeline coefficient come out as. 1.00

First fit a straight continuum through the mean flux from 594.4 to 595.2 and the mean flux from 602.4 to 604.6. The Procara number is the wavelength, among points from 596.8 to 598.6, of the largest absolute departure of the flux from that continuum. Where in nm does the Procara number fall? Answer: 597.5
